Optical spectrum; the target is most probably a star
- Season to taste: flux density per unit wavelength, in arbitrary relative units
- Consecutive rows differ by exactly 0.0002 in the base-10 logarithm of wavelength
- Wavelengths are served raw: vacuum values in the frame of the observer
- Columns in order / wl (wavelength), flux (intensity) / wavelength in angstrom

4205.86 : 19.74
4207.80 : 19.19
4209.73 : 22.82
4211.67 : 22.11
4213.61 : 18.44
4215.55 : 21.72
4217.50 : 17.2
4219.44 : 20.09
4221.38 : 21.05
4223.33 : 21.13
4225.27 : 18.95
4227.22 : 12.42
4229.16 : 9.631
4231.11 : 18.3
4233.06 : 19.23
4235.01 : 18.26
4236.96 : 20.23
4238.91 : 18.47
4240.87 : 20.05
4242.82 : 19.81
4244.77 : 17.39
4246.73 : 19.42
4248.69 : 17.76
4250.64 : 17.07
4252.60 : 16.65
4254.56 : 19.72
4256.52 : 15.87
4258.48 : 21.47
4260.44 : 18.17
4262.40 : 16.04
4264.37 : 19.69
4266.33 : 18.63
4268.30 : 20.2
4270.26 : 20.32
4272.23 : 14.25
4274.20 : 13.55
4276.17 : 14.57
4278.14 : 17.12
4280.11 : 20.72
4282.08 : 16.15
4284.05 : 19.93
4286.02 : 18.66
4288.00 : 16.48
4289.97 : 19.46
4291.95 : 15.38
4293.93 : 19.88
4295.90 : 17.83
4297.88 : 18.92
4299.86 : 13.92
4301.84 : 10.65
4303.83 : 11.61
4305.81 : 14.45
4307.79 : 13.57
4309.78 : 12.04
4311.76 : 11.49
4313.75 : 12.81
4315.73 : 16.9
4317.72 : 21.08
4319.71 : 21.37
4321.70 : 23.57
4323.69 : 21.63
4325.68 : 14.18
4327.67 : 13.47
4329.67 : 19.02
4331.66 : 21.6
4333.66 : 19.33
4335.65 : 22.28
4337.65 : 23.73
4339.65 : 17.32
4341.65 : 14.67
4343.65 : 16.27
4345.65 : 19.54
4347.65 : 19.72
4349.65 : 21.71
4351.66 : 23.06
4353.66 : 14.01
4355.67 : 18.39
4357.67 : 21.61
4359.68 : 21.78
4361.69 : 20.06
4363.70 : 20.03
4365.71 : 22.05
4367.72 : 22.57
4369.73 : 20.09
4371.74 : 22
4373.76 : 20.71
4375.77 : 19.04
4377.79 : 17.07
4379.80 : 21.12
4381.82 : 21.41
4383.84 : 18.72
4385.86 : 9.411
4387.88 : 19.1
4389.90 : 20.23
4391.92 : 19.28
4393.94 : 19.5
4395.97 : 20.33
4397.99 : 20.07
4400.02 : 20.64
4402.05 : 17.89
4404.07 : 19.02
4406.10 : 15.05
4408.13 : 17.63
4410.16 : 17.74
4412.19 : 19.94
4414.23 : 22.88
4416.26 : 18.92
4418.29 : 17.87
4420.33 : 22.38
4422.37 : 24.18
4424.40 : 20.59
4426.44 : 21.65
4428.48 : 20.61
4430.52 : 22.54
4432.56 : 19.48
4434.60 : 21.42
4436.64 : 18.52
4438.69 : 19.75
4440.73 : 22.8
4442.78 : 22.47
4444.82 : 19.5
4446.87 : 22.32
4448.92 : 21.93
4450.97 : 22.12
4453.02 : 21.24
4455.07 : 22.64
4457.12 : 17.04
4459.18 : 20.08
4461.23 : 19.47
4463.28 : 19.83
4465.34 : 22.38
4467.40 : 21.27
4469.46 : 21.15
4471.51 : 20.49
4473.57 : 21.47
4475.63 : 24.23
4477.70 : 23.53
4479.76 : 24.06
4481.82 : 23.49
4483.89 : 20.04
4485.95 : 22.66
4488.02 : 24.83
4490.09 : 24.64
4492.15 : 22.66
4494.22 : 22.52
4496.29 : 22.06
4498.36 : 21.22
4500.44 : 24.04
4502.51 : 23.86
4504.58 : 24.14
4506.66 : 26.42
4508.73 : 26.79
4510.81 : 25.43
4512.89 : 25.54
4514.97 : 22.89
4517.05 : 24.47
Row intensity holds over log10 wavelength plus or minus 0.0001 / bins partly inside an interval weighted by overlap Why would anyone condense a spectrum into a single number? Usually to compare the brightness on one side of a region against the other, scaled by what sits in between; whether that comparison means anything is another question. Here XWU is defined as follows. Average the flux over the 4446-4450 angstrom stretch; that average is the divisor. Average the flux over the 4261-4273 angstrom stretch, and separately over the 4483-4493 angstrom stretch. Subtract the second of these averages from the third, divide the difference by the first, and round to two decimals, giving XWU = 0.22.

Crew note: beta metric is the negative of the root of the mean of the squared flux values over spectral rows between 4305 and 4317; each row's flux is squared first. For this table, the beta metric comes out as -13.7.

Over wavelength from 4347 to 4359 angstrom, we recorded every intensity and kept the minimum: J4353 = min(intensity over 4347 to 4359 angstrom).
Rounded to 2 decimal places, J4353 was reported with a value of 14.01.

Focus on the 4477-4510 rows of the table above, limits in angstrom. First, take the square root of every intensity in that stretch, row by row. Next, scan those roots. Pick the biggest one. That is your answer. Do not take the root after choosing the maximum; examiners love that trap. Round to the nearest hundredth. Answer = 5.18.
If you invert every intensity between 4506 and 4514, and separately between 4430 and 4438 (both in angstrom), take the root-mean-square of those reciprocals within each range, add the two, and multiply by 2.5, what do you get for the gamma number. 0.219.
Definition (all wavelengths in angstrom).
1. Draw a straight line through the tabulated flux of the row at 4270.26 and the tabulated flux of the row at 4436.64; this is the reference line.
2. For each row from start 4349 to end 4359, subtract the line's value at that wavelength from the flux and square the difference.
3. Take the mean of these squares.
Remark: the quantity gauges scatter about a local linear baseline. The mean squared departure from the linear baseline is 11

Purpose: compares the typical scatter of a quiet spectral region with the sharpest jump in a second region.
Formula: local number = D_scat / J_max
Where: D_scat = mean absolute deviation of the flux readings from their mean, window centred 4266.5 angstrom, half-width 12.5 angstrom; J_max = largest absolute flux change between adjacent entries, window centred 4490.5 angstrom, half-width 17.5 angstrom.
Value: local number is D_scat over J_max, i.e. 0.65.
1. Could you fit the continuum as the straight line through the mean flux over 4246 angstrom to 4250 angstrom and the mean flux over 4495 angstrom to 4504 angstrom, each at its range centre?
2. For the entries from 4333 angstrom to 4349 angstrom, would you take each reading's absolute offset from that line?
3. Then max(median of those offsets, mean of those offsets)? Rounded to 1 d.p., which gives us 2.5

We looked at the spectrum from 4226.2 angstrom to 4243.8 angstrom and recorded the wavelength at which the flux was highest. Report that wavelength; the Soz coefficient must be 4236.96 angstrom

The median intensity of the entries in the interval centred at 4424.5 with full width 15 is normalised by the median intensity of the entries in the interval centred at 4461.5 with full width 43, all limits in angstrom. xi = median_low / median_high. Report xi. 0.99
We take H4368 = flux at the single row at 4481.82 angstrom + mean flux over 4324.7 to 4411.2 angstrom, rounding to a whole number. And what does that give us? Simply 43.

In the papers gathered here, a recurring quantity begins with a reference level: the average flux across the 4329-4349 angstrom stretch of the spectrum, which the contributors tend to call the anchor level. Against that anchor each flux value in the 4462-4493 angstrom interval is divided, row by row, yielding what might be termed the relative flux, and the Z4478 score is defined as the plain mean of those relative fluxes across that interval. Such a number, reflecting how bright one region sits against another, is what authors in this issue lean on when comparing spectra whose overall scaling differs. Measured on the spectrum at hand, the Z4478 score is 1.16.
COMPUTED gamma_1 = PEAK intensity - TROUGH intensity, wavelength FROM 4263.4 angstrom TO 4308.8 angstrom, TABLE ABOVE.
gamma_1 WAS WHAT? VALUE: 10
